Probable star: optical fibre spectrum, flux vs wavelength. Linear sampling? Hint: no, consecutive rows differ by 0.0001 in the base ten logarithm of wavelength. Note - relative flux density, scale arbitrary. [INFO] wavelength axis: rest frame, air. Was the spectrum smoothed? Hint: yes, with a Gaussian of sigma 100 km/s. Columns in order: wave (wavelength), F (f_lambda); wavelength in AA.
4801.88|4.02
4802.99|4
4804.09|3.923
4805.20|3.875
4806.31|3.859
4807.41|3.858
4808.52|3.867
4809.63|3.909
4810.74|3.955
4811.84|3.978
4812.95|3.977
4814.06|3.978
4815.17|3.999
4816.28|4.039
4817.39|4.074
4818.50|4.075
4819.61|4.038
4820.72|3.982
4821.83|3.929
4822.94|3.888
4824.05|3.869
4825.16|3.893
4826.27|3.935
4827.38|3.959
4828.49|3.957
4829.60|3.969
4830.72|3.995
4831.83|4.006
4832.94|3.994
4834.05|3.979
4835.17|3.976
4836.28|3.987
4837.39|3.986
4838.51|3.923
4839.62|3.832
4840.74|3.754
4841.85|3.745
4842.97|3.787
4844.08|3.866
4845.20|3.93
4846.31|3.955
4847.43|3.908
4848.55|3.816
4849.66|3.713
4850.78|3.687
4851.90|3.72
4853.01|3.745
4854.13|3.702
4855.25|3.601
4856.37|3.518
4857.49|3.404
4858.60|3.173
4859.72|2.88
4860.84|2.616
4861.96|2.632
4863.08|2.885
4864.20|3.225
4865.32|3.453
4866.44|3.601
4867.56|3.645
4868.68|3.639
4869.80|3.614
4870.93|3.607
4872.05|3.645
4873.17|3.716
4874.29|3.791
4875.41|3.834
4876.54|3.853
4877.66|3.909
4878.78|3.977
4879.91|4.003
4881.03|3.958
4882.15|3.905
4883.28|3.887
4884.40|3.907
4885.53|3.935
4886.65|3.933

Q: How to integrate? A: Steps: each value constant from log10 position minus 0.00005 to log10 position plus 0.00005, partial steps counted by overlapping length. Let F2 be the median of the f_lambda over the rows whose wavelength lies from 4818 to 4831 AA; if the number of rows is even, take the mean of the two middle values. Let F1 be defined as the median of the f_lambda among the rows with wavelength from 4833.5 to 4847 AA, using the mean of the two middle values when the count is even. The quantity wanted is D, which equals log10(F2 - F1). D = -1.5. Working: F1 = 3.9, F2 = 3.96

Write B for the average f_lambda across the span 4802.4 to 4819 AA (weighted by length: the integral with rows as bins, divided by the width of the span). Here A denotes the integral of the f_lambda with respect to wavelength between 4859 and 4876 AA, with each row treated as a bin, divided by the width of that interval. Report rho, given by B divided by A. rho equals 1.17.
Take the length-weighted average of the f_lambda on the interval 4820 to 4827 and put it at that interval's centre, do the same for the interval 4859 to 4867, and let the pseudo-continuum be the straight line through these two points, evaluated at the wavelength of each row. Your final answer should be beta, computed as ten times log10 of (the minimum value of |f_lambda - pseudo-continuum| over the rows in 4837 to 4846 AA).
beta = -7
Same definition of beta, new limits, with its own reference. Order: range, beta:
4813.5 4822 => -26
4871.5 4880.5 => -1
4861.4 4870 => -8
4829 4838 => -7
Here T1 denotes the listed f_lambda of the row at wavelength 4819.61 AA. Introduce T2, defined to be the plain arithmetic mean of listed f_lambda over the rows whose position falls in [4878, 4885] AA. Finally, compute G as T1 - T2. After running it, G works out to 0.10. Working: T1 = 4.038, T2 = 3.94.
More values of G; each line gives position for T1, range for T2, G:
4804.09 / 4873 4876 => 0.14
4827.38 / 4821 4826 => 0.06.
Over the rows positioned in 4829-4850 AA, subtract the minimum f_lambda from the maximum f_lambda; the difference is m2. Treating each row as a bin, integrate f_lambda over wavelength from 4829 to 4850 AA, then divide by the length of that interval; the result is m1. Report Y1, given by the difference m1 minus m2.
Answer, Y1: 3.6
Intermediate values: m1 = 3.90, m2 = 0.3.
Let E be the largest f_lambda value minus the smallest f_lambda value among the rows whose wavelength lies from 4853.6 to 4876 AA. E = 1.22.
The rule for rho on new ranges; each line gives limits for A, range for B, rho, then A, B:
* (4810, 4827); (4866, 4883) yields 0.95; 3.97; 3.8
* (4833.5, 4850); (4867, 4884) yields 0.98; 3.88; 3.8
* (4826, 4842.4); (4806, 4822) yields 1.01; 3.93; 4.0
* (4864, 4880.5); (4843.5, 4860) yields 0.98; 3.71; 3.7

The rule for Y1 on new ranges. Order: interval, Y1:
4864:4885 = 3.0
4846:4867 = 2.1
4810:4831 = 3.8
